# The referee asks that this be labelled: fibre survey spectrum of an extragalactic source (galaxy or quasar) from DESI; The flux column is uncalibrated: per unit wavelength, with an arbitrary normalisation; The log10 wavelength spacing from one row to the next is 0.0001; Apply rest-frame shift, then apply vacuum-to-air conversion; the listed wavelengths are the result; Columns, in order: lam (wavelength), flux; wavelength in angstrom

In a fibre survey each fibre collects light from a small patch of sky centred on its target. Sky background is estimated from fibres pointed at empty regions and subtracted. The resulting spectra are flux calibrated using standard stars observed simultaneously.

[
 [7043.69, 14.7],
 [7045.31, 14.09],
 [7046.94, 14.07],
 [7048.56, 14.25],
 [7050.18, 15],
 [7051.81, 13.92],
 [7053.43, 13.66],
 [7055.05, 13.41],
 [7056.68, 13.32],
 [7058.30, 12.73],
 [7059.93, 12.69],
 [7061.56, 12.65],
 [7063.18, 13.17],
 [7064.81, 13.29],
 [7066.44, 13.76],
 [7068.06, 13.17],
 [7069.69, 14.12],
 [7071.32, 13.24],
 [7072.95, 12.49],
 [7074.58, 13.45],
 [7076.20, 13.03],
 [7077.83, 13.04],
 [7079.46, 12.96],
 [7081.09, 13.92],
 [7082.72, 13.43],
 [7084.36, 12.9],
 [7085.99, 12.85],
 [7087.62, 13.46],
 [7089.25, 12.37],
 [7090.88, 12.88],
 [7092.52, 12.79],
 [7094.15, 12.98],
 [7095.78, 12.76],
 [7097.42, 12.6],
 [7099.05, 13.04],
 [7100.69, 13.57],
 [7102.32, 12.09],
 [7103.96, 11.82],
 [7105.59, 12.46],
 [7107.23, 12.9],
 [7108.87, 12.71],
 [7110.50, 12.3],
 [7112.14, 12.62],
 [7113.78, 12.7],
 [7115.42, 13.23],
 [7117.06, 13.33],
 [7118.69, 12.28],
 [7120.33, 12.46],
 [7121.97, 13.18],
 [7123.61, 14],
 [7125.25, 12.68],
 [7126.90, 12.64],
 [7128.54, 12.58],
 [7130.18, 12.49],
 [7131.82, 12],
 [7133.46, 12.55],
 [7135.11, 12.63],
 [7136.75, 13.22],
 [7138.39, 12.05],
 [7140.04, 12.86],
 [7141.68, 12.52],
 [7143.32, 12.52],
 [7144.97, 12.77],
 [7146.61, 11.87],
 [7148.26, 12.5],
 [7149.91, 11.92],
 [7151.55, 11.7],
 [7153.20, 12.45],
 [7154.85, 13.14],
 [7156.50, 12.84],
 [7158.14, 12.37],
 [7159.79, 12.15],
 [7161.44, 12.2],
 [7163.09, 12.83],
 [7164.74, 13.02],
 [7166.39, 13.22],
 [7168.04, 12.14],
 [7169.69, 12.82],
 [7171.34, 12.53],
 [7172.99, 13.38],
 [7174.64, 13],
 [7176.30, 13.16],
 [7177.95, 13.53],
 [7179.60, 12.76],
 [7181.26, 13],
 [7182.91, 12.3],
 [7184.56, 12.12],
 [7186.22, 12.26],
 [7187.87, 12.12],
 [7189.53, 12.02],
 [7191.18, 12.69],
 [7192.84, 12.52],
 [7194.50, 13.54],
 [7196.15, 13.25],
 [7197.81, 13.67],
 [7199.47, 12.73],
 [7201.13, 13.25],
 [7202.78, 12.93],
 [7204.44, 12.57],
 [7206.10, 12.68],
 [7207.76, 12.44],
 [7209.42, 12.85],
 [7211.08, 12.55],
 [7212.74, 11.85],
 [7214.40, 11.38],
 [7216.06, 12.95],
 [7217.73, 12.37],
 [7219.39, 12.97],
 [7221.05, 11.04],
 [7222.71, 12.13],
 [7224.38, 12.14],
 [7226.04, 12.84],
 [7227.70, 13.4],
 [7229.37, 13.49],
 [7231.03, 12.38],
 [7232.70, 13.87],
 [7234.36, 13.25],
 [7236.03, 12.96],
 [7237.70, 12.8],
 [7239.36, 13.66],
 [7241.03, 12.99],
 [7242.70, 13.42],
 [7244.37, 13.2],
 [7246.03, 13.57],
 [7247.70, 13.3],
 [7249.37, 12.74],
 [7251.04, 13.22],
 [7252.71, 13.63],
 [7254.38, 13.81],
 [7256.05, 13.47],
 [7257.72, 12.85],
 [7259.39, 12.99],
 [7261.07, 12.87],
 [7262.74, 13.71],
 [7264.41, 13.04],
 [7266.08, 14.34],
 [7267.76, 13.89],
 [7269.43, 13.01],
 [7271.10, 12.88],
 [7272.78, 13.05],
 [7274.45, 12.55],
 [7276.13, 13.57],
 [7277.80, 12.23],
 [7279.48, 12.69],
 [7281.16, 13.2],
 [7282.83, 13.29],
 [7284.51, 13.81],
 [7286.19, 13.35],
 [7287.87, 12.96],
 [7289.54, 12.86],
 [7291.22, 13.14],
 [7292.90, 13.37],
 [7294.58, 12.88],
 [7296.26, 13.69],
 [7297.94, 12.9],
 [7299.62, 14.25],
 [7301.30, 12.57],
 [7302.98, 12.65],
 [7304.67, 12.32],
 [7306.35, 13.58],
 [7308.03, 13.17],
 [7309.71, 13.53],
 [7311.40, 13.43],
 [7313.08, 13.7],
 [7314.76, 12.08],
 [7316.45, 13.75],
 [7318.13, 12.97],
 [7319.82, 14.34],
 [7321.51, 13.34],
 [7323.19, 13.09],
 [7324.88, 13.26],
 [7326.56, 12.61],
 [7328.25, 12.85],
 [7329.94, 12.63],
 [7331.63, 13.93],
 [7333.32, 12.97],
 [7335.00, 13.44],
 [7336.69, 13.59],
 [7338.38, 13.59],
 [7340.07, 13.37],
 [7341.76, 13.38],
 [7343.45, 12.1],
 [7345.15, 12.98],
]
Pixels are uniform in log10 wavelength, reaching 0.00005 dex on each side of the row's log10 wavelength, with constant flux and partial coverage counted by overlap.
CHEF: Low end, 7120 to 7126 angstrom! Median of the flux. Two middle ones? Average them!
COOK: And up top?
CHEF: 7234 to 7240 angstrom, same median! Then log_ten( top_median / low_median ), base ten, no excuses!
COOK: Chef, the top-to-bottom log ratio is 0.006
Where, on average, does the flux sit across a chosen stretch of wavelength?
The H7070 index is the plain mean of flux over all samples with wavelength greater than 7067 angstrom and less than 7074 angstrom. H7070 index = 13.3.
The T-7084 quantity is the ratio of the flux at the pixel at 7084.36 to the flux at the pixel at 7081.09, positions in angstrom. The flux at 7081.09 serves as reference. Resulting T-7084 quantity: 0.93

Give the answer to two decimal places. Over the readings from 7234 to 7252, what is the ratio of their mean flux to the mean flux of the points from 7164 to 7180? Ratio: 1.02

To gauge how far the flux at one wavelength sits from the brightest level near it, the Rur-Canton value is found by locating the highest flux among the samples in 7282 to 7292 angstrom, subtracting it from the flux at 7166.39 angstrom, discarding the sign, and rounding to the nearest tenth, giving 0.6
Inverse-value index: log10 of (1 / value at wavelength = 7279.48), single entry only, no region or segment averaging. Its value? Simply -1.103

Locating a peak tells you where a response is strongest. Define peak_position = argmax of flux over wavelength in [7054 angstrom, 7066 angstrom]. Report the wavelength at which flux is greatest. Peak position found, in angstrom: 7055.05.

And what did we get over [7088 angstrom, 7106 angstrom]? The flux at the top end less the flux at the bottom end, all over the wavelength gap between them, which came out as 0.006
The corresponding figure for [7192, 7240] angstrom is 0.025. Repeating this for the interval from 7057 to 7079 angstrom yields 0.016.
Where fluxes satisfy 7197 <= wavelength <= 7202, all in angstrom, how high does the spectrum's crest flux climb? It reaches 13.67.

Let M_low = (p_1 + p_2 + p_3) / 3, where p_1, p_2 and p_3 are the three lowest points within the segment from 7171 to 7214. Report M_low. 12.0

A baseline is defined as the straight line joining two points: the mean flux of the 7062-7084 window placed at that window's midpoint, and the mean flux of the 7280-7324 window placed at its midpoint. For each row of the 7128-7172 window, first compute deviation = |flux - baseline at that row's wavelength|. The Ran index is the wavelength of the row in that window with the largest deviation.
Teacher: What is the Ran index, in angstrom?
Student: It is 7151.55 angstrom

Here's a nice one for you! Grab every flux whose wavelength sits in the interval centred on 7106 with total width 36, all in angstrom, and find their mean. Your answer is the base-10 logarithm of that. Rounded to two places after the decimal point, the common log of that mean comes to 1.11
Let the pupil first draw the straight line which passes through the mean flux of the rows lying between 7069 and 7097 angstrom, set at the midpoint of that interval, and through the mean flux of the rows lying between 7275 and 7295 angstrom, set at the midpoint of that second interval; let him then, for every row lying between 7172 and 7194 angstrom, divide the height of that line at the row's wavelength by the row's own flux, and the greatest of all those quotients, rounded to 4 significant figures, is 1.090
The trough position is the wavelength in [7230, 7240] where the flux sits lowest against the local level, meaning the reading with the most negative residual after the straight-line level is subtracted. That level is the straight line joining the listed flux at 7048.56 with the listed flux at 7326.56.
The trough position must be 7231.03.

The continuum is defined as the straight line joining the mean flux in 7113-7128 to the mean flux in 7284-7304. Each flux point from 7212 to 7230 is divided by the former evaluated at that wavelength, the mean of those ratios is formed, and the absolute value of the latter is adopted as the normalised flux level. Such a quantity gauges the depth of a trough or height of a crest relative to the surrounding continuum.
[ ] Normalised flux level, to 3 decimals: 0.948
